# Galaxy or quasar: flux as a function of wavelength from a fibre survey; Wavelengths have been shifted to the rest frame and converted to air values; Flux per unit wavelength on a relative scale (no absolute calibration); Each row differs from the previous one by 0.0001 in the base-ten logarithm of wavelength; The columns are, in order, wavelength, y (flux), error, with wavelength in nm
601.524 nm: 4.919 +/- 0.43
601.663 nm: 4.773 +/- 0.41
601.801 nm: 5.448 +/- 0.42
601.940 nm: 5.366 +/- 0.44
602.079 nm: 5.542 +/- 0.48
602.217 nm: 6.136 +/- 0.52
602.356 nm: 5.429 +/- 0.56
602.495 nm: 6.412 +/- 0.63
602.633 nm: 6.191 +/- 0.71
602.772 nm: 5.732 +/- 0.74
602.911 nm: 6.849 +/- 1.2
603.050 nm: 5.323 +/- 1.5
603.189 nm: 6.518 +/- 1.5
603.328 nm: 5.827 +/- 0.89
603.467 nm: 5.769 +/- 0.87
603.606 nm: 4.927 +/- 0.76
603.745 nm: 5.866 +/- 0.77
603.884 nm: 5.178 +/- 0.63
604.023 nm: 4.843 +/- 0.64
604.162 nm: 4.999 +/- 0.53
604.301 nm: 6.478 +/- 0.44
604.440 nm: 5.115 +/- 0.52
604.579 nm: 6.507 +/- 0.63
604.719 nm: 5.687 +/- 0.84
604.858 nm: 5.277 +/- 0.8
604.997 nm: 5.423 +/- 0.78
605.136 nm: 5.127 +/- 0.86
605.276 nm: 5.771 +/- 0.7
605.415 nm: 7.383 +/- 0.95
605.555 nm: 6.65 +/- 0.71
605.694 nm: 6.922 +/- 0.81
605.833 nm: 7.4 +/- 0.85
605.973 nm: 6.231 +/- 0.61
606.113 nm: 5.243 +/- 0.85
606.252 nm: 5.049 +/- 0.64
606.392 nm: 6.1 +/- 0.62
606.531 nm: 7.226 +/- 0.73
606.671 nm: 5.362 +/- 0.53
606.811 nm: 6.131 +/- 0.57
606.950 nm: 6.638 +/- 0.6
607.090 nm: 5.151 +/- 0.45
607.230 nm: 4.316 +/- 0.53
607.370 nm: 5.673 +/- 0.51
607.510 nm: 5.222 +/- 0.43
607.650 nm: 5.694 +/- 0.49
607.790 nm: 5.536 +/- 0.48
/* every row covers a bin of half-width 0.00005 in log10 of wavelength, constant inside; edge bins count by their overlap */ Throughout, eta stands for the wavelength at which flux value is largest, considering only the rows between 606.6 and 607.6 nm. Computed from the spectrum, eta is 606.950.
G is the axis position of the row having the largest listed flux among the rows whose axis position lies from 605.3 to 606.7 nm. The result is 605.833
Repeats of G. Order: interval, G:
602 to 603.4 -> 602.911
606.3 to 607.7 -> 606.531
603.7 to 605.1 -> 604.579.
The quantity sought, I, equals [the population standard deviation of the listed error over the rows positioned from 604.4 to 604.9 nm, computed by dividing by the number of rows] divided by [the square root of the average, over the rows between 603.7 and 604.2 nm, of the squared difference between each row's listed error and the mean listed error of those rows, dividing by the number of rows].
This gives 1.5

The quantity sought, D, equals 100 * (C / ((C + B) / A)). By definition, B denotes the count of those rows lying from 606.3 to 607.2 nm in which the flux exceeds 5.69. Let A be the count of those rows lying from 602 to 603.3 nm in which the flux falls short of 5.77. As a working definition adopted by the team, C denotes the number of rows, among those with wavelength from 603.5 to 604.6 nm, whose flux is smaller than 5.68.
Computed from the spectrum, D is 222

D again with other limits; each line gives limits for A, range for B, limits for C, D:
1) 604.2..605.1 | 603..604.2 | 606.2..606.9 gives 133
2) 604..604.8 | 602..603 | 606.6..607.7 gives 200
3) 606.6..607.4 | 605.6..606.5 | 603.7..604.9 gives 222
